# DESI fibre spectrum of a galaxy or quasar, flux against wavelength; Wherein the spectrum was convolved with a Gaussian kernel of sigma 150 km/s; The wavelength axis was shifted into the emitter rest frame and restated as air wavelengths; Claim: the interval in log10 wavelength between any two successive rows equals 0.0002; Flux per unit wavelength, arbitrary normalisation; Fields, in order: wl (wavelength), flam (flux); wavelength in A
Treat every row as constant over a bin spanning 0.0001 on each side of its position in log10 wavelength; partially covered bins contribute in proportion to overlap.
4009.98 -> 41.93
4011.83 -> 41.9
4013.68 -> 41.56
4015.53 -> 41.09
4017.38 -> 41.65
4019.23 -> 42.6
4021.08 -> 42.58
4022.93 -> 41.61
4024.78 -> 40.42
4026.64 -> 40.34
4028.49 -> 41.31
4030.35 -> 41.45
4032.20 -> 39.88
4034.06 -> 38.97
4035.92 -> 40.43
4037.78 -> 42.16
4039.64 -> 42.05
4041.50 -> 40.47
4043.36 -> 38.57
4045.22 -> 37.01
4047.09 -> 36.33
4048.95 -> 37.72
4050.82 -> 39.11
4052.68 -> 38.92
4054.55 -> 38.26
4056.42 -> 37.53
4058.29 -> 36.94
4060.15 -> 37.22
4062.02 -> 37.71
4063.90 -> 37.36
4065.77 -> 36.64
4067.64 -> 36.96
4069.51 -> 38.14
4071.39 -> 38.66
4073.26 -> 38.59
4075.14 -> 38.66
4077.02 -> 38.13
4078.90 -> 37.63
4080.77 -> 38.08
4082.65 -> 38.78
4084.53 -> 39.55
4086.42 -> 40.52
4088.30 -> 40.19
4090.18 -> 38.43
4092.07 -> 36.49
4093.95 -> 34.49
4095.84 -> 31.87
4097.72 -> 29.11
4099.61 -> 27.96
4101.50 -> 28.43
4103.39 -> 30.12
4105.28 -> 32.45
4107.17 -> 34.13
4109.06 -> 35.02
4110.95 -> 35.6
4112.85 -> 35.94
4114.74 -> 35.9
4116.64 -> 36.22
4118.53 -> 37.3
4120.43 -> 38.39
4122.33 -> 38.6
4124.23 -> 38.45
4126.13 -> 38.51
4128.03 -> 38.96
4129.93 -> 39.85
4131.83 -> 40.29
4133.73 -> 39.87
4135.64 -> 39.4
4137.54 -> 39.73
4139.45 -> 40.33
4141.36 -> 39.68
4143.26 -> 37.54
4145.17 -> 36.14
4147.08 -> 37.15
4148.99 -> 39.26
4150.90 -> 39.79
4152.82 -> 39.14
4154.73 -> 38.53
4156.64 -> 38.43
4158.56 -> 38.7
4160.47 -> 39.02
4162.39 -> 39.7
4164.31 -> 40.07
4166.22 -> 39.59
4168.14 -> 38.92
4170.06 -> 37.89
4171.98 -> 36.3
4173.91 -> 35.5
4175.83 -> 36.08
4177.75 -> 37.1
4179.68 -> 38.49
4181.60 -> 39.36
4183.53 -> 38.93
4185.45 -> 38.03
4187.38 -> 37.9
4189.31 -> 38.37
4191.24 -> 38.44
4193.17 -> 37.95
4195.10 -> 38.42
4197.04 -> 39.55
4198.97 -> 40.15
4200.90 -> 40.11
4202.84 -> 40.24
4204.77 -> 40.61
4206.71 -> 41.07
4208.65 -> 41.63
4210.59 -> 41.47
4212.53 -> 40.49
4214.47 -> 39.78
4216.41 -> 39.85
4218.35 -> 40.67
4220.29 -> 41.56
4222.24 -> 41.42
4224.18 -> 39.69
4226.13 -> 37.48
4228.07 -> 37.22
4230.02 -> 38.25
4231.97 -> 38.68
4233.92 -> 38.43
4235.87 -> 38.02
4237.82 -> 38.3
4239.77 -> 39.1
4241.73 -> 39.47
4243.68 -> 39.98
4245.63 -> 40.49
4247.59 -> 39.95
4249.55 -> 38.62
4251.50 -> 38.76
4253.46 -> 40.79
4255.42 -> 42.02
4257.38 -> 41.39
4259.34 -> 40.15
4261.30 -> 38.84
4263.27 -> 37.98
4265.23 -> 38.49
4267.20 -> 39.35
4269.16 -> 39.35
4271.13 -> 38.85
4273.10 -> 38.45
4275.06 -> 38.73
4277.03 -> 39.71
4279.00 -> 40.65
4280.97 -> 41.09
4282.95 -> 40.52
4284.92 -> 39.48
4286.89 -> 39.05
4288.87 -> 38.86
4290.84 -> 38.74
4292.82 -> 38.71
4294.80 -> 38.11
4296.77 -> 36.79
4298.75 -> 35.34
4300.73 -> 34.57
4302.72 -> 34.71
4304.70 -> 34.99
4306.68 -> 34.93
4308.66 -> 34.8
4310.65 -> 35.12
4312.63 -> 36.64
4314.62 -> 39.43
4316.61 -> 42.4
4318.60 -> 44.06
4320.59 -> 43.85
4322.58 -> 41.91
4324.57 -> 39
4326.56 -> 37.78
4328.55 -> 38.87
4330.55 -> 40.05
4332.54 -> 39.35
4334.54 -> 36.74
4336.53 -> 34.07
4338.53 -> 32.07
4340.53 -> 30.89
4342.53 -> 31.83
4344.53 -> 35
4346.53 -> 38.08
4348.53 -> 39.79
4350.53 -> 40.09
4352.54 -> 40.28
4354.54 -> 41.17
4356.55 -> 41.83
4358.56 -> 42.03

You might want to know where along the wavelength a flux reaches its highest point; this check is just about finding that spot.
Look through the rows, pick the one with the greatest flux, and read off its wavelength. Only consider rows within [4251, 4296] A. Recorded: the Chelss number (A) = 4255.42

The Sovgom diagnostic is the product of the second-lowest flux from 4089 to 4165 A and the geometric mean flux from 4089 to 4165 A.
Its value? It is 1044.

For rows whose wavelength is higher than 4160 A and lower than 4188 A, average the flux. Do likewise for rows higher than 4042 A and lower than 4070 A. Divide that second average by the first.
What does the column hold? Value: 0.99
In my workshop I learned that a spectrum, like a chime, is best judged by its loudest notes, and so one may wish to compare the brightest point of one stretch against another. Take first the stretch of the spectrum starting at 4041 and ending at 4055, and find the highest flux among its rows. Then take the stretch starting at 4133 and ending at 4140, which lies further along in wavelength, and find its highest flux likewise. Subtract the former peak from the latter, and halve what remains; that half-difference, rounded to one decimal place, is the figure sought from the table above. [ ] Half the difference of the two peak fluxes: -0.1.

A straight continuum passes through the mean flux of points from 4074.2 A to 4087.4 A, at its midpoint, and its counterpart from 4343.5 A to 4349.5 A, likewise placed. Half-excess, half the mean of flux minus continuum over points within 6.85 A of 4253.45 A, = 1.1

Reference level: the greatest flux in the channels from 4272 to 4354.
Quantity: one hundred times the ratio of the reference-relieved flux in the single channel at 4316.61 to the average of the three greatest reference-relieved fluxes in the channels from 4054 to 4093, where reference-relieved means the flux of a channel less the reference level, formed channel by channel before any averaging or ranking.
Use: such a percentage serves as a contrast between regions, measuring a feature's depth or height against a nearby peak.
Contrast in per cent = 42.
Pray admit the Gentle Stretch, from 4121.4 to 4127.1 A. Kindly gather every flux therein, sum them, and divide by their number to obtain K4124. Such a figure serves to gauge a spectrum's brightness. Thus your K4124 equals 38.5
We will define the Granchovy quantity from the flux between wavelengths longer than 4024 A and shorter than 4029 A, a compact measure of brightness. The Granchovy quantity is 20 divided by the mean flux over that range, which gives 0.492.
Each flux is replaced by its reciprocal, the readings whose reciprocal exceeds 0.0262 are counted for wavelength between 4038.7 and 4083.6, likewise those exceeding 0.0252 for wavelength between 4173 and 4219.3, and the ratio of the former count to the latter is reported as 1.1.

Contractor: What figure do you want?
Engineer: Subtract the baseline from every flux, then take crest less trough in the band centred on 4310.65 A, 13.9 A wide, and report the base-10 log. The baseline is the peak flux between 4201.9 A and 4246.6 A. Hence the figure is 0.88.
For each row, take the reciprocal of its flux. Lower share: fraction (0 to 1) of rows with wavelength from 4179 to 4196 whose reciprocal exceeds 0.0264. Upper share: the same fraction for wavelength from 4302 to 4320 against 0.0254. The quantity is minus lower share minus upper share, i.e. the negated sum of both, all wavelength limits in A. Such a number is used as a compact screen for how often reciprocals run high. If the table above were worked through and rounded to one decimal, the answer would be -0.7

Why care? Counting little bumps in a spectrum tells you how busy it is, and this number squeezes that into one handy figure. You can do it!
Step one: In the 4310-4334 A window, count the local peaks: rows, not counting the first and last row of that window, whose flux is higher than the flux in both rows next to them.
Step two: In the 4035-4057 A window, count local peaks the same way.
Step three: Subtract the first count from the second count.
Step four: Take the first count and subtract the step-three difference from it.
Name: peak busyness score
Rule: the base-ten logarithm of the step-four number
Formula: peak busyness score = 0.30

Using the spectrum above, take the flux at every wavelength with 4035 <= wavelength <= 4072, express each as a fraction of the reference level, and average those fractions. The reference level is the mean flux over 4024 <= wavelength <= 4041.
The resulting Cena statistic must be 0.942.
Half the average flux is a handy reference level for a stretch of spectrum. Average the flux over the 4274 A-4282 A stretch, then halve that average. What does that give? 20.02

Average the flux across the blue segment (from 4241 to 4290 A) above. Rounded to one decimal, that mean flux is 39.6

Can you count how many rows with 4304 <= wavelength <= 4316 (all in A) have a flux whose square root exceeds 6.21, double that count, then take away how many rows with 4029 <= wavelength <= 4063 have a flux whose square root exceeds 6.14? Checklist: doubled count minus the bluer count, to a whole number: -11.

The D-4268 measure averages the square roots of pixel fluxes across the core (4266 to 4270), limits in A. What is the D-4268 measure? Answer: 6.27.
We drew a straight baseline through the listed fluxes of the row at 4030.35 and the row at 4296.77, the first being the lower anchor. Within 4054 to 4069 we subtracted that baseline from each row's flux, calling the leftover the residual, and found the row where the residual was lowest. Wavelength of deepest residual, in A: 4065.77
